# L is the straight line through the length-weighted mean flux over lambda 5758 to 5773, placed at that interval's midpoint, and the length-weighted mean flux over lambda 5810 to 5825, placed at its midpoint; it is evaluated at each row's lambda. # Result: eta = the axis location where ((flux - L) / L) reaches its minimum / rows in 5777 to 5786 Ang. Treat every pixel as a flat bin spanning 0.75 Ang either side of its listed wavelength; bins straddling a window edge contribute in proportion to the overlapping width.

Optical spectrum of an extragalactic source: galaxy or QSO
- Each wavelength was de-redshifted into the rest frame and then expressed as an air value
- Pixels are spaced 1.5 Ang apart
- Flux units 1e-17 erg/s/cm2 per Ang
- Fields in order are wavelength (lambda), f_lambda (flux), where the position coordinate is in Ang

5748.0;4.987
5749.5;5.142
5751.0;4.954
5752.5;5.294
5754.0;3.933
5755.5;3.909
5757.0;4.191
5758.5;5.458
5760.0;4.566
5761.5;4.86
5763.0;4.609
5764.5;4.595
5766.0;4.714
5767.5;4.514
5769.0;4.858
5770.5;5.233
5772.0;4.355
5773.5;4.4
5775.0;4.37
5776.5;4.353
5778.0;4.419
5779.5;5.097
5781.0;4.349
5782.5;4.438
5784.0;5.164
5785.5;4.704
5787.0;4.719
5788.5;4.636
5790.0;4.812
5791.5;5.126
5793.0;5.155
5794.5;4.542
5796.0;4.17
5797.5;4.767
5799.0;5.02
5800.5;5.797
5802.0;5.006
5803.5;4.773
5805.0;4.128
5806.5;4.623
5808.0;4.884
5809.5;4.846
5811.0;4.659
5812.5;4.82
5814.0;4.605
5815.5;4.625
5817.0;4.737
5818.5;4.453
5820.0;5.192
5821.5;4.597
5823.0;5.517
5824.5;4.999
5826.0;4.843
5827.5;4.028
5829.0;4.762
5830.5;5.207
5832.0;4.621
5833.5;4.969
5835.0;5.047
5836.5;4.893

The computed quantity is 5781.0 Ang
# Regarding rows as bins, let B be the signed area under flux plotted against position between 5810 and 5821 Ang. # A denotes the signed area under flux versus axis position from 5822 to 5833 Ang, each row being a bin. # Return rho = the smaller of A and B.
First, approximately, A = 53.4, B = 52.0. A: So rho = 52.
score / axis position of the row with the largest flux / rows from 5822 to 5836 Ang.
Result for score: 5823.0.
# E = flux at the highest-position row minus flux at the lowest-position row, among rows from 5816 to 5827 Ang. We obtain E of 0.11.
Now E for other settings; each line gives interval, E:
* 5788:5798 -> 0.13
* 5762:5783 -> -0.17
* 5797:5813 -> 0.05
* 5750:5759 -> 0.50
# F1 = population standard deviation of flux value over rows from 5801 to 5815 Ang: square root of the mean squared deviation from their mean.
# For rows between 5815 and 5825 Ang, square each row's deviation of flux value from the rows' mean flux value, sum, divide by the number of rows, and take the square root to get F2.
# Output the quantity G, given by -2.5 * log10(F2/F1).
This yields -0.4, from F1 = 0.239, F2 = 0.35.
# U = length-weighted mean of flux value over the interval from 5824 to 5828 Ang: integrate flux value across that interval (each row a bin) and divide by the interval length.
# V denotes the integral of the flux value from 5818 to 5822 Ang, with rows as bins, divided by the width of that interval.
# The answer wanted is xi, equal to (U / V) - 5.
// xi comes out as -4.03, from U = 4.64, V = 4.78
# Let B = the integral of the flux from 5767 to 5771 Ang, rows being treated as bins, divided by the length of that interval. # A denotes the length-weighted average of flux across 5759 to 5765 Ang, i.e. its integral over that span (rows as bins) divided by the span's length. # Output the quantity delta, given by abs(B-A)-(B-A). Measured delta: 0.00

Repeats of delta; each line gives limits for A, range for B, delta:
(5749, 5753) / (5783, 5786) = 0.41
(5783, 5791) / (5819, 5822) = 0.00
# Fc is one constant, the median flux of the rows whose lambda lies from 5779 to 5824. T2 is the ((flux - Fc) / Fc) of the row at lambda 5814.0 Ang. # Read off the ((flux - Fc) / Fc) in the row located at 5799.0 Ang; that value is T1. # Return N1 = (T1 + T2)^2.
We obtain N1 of 0.001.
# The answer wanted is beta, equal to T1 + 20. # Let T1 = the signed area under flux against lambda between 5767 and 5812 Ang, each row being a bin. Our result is 233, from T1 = 213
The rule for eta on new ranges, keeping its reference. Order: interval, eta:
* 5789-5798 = 5796.0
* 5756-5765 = 5757.0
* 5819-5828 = 5827.5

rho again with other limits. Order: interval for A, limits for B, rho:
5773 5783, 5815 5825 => 45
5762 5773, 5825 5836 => 52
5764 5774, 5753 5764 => 47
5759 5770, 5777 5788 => 52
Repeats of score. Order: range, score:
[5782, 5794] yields 5784.0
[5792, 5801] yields 5800.5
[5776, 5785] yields 5784.0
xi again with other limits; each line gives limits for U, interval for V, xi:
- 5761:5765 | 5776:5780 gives -3.98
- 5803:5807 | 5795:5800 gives -4.05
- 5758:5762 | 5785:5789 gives -3.95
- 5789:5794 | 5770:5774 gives -3.93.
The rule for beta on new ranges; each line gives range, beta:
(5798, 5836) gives 204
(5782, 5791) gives 63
